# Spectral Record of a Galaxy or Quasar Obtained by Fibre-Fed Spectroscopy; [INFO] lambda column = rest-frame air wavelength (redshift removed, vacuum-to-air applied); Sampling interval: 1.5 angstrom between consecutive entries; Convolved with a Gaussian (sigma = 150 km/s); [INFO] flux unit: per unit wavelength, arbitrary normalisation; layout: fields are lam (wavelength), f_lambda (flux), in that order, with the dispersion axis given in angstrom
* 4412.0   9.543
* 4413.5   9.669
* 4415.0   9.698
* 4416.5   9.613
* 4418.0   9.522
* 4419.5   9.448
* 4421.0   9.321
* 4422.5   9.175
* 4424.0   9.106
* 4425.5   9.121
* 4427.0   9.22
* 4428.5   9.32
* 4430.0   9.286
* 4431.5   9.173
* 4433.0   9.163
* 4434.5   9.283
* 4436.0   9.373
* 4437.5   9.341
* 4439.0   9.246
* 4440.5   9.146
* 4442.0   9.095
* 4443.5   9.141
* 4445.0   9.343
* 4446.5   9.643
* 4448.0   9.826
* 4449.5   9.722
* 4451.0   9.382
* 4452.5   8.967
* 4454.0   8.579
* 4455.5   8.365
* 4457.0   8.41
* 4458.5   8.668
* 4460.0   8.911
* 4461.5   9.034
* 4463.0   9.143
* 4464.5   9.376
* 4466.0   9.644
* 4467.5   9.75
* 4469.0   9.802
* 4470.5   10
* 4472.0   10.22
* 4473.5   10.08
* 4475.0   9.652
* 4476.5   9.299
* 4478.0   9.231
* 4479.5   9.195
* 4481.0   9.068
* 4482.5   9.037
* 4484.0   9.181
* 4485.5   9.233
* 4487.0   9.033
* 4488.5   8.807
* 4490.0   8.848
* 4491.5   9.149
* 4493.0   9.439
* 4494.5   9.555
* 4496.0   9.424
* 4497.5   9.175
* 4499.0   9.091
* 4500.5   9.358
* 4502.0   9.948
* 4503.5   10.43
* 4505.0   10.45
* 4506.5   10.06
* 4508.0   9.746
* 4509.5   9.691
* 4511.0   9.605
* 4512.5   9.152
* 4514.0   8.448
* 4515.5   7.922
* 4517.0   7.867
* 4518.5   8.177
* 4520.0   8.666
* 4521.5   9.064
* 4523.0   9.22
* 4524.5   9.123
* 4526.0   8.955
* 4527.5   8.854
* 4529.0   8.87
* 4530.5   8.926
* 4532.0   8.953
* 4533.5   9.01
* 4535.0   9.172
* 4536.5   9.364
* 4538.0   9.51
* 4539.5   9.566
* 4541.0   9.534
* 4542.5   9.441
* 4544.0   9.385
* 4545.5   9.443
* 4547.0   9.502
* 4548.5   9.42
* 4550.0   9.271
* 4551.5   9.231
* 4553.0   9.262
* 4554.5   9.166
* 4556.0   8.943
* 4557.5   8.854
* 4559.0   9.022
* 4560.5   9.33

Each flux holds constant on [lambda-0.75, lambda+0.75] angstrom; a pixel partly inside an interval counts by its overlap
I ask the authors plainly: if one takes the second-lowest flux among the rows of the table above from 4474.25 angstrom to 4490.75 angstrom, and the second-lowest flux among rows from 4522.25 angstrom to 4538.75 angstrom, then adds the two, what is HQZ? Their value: 17.7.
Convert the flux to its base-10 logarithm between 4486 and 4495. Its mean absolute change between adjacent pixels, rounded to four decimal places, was 0.0093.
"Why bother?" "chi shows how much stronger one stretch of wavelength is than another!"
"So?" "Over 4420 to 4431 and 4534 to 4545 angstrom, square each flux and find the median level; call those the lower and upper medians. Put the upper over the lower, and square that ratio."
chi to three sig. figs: 1.10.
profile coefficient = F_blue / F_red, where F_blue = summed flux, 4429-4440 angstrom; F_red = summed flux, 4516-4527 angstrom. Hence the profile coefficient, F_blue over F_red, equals 1.06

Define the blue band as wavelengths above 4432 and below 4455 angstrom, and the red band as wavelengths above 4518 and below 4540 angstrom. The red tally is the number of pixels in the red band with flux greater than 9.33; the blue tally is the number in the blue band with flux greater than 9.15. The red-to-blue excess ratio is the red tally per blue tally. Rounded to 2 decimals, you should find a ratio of 0.30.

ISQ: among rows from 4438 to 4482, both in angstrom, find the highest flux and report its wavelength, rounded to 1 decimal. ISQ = 4472.0 angstrom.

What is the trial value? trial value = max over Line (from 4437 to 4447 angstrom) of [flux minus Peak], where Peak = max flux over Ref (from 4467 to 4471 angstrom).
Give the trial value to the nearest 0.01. -0.36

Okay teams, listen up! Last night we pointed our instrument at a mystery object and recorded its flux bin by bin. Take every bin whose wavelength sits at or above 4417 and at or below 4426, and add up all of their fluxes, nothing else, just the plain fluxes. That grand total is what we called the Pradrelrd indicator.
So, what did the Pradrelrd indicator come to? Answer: 55.7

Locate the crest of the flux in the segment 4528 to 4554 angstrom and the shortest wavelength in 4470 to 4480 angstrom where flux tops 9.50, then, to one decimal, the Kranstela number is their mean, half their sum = 4505.0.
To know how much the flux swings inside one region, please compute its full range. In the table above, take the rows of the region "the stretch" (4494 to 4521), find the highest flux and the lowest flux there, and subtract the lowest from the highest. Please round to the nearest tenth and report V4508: 2.6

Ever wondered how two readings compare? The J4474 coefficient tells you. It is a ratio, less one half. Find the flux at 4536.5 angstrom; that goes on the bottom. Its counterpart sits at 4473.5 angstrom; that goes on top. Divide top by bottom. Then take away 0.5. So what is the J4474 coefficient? 0.58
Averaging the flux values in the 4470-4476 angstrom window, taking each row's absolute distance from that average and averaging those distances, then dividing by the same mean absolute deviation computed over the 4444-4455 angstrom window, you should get 0.50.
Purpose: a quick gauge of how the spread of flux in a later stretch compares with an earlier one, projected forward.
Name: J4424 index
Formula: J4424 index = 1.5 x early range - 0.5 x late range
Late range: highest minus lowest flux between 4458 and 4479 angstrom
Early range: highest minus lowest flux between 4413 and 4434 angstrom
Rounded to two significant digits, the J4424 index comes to 0.11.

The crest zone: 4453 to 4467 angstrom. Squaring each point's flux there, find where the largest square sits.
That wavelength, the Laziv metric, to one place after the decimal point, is 4466.0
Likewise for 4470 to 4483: 4472.0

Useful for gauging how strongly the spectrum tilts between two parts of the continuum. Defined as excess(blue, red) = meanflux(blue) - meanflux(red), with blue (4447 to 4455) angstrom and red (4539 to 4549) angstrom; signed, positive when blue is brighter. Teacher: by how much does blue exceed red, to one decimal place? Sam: -0.2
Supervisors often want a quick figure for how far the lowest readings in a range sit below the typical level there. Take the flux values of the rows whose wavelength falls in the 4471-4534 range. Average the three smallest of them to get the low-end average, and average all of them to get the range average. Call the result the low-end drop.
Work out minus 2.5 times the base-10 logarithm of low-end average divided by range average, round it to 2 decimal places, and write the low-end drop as 0.16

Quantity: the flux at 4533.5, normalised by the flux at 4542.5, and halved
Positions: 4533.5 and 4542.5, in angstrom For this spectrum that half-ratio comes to 0.48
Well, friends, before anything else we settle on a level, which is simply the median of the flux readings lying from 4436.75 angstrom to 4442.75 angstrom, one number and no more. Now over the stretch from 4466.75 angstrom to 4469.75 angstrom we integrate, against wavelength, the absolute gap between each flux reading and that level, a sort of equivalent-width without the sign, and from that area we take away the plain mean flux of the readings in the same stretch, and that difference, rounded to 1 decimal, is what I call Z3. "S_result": -8.0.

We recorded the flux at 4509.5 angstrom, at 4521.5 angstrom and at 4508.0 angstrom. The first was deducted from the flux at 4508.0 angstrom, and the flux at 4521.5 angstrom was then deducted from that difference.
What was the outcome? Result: -9.0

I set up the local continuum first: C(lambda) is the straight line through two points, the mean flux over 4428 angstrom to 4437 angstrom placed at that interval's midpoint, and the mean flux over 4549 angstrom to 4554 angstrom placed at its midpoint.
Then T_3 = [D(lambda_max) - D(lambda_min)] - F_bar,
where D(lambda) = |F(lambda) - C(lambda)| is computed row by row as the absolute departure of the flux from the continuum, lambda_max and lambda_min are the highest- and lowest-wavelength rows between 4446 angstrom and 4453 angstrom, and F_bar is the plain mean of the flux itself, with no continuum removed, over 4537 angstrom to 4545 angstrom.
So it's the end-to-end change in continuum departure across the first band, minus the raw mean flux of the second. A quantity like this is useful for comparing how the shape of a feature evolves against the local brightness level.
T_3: -9.6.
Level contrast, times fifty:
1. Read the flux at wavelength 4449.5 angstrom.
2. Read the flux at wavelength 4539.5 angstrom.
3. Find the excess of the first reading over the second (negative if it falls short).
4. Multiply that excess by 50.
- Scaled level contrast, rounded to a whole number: 8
